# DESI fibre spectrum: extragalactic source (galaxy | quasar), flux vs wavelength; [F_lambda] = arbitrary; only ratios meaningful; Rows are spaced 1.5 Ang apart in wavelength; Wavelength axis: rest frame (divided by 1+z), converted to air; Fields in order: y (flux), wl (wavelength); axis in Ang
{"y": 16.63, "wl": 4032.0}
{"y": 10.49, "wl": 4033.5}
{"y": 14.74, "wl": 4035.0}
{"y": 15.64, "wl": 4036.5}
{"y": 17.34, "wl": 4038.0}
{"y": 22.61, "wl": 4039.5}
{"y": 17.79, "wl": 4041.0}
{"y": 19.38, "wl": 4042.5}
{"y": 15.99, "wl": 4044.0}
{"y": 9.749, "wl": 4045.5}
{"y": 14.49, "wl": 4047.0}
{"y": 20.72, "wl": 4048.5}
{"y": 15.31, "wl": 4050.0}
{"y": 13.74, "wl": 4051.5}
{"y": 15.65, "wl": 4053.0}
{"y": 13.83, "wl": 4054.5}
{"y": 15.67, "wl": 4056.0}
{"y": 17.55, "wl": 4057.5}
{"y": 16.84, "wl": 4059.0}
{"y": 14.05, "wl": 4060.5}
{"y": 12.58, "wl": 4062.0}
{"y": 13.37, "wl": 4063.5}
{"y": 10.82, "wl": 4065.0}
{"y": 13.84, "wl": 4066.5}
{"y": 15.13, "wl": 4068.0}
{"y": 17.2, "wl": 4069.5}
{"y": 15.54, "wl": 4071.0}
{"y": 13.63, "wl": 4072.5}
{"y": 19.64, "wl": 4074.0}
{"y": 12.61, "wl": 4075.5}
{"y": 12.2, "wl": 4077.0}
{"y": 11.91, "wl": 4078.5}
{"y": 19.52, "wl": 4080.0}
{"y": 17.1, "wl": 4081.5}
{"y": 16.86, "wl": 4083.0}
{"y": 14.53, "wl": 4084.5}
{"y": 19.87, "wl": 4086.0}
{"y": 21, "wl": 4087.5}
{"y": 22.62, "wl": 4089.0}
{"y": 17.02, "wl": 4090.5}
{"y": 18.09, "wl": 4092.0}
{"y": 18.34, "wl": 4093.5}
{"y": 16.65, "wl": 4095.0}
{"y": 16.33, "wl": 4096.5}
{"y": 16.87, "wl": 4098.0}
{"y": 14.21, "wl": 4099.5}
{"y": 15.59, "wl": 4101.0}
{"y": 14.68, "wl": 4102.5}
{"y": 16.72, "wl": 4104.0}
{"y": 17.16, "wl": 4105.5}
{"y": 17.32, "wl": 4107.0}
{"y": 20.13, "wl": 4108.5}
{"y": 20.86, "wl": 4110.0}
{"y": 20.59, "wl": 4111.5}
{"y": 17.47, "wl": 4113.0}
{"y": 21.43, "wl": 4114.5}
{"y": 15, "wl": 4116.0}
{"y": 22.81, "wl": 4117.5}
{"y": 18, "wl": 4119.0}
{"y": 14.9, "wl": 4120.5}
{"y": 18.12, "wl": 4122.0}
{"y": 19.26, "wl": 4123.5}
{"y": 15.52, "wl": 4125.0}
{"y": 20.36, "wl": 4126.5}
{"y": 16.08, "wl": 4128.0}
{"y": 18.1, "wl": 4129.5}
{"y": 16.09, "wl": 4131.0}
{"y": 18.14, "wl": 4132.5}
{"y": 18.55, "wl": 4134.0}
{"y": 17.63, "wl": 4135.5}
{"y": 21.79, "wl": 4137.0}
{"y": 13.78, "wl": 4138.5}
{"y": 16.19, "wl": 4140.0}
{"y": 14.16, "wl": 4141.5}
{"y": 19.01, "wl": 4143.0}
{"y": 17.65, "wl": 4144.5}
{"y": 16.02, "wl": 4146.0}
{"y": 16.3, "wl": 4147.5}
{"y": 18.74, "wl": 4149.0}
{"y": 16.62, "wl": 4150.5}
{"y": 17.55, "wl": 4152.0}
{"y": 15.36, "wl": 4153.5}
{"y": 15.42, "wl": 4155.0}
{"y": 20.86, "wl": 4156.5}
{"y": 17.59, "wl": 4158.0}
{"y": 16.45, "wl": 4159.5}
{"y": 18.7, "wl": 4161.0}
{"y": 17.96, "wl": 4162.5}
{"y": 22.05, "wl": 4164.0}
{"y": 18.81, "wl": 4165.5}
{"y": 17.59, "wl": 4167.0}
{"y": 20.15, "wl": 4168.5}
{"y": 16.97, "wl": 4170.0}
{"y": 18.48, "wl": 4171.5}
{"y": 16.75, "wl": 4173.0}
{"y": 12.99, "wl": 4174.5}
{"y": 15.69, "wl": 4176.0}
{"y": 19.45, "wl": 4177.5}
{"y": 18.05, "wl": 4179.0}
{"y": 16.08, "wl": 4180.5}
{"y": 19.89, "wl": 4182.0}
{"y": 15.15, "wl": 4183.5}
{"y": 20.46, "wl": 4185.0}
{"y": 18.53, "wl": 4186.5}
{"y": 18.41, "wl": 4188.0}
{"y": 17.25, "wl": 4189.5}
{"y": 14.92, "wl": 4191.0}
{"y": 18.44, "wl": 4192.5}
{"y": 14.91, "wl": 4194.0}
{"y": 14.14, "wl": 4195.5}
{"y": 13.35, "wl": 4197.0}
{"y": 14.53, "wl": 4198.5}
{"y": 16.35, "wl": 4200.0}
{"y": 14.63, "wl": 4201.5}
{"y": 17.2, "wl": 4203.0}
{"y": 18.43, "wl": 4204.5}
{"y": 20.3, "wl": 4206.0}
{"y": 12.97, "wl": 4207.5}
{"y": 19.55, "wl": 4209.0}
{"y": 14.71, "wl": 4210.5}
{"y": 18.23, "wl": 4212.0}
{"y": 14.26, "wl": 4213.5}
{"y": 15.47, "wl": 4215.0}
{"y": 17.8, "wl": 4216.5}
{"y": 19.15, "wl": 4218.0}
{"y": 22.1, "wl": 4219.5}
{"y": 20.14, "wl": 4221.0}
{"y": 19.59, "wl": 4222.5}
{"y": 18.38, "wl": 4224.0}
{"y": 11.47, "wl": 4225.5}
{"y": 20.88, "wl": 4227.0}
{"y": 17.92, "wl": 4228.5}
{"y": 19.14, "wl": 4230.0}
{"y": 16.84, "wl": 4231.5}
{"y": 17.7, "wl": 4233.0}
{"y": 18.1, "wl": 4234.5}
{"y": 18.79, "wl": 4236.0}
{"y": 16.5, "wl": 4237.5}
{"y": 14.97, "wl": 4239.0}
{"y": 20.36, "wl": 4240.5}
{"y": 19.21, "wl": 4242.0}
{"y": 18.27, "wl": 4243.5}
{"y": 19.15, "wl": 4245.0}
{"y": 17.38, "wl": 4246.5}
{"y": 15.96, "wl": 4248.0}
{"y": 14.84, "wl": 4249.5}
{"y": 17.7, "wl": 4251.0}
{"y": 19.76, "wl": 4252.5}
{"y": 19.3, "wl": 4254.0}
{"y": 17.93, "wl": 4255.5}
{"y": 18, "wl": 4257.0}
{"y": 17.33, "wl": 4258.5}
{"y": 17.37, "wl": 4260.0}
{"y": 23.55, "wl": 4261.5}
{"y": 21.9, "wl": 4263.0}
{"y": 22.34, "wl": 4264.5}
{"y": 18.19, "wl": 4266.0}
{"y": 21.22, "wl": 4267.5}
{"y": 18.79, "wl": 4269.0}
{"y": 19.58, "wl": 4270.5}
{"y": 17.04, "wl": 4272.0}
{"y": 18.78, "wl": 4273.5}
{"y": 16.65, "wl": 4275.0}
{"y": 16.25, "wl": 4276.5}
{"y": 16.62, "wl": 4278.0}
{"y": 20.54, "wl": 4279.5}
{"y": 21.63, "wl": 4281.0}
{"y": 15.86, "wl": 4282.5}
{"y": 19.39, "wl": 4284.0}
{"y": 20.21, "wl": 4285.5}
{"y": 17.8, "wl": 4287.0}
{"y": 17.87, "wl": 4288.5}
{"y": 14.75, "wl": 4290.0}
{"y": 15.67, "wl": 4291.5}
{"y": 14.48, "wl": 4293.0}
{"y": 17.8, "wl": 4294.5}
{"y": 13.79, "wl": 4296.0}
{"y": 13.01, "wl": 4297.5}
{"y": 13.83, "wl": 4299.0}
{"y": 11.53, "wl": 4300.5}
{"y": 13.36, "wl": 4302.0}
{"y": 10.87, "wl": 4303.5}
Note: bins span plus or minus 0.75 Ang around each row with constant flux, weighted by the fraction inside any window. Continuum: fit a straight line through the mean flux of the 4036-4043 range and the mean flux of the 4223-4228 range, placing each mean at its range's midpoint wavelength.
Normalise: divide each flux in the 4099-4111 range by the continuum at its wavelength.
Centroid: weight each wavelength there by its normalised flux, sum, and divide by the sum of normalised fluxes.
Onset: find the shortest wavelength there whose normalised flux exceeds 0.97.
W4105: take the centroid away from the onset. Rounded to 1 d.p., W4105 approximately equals 3.3 Ang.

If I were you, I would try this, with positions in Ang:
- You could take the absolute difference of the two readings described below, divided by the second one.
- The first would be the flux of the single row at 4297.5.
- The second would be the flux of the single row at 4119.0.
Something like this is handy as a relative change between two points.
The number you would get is 0.28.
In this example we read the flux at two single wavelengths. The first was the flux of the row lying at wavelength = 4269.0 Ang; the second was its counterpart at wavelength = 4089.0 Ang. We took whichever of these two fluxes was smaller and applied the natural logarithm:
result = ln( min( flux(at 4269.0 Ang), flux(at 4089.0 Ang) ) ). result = 2.93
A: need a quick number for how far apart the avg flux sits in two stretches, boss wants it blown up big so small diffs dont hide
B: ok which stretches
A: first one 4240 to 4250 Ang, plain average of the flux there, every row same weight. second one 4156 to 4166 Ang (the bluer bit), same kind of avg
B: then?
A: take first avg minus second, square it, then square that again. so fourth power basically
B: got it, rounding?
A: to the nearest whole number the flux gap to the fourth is 1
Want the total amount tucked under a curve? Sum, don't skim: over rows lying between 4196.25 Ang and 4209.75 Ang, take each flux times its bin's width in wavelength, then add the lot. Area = 221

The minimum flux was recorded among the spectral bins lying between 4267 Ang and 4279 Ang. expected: 16.25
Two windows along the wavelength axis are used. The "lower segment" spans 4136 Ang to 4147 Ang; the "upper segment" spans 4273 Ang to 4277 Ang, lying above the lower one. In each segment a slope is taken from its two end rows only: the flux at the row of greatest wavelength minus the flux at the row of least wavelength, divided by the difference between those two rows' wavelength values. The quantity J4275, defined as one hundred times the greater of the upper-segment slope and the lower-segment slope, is -64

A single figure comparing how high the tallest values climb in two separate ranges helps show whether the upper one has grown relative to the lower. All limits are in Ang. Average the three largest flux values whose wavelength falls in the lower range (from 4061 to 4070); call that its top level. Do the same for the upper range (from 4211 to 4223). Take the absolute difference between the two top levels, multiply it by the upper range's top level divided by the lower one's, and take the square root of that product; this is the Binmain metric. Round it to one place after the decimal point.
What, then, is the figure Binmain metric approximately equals 2.6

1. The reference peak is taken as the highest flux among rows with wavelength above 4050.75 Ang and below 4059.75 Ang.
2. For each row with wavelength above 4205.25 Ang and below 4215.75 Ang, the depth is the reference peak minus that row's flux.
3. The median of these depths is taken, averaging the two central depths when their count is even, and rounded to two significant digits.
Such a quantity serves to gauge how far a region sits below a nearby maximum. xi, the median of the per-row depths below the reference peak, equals 2.1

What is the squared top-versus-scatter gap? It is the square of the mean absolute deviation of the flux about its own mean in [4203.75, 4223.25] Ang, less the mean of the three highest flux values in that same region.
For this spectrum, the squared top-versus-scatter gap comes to 348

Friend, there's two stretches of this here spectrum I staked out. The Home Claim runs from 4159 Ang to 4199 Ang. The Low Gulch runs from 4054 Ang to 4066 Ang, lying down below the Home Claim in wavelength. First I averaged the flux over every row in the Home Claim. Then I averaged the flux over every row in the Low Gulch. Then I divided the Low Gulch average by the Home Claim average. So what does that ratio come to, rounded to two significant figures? 0.83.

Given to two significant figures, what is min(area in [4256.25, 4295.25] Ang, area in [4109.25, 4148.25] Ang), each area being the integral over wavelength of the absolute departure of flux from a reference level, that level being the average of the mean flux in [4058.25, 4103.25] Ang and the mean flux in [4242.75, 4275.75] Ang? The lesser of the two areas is 78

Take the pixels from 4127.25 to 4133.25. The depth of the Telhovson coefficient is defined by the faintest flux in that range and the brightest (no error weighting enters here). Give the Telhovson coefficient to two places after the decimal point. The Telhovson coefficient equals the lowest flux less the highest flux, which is -2.06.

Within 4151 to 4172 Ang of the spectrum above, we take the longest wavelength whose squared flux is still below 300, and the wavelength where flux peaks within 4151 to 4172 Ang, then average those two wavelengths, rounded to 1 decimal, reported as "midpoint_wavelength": 4167.0 Ang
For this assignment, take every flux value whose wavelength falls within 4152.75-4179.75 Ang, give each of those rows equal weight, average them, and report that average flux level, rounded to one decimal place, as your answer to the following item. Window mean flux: 17.7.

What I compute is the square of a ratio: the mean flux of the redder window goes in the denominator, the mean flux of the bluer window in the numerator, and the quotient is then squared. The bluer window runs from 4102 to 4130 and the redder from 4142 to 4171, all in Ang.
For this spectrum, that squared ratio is 1.03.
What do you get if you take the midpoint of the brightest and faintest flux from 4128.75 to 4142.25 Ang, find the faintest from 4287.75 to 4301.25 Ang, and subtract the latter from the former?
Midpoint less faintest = 6.3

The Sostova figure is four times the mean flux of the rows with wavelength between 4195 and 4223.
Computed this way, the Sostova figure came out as 68.0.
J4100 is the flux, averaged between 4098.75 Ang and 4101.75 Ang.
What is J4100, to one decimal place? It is 14.9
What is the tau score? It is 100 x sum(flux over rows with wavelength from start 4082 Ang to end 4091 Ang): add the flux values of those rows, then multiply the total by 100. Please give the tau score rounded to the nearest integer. 11190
